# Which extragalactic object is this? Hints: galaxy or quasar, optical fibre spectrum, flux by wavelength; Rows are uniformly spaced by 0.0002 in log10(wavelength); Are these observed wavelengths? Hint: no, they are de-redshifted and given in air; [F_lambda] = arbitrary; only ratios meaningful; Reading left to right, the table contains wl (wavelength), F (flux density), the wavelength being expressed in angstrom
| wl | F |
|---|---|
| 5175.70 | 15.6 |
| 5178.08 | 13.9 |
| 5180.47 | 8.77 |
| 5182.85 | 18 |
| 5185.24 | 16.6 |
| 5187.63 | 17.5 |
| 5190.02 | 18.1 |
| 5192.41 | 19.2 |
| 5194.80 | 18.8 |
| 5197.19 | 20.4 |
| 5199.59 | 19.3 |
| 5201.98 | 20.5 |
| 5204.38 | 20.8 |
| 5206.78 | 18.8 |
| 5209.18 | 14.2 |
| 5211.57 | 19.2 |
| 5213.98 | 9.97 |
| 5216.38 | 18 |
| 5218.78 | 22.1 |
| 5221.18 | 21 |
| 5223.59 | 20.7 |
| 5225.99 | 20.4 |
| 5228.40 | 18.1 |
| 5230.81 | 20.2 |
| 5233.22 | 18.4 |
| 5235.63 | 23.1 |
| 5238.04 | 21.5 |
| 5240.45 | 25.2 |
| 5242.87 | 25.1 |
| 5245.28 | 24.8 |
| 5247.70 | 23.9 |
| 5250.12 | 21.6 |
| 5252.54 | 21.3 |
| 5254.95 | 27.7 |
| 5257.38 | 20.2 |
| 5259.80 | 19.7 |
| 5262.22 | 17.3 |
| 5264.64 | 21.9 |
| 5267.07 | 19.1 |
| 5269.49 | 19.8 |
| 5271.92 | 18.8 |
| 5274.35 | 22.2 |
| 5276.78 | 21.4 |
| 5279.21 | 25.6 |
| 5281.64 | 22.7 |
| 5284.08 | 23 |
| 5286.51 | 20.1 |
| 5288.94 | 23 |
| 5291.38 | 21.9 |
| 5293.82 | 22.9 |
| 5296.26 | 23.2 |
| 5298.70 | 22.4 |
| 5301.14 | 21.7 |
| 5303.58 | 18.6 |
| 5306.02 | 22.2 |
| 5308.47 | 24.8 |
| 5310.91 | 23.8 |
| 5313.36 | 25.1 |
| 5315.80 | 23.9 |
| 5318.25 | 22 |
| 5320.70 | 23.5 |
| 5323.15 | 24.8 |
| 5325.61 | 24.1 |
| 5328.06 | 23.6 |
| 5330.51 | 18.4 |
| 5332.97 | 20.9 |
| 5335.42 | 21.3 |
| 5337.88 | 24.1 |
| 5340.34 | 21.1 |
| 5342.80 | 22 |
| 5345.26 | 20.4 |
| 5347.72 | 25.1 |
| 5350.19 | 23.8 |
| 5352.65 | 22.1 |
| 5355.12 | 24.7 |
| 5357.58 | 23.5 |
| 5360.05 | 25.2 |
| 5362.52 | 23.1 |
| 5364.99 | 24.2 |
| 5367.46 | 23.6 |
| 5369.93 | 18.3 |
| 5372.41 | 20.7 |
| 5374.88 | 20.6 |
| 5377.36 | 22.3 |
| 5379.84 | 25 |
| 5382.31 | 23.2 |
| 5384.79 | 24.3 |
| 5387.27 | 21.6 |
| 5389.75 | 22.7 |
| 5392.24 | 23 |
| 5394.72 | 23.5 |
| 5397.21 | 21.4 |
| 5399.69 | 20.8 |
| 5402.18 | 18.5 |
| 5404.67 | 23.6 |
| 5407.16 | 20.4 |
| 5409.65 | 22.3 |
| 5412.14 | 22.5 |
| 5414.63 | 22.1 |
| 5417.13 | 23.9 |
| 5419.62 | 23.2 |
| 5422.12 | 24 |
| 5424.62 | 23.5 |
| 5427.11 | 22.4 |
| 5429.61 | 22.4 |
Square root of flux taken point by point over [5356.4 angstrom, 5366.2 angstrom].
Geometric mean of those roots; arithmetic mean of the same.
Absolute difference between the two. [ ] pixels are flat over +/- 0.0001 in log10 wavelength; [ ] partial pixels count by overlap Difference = 0.0007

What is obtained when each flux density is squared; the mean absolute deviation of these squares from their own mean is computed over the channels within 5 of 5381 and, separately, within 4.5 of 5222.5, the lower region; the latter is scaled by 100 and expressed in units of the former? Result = 50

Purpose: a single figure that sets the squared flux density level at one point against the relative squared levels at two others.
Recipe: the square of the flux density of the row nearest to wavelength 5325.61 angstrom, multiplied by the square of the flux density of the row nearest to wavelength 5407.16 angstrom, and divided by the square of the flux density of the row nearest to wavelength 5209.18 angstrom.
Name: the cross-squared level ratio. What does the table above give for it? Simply 1199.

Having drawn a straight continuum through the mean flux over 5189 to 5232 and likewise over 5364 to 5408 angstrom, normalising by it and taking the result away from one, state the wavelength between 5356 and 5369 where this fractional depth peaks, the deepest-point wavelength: 5362.52 angstrom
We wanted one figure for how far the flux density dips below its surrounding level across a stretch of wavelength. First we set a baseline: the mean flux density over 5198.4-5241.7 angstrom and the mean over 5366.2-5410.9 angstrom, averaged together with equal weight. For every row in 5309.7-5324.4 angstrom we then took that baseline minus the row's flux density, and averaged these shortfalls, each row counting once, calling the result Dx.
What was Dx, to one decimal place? -3.1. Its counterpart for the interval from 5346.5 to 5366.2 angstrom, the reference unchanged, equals -3.2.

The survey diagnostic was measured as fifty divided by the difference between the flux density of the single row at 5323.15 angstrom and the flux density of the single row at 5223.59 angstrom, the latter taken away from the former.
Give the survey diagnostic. 12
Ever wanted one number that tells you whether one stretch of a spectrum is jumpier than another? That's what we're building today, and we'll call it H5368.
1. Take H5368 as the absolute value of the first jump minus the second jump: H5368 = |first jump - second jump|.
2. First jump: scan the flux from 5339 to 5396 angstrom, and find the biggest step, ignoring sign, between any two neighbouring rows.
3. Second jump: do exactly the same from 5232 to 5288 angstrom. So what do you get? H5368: 2.2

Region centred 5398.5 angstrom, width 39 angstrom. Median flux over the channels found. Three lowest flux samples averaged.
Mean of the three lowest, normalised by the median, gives 0.88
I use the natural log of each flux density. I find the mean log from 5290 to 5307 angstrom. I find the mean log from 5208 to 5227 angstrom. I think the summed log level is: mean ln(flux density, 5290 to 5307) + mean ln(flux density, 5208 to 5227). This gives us 5.95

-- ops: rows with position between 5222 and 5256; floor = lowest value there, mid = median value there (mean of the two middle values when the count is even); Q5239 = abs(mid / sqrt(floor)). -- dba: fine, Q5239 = 5.07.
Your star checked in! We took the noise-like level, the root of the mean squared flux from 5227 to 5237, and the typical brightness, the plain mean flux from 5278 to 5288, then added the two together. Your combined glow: 42.9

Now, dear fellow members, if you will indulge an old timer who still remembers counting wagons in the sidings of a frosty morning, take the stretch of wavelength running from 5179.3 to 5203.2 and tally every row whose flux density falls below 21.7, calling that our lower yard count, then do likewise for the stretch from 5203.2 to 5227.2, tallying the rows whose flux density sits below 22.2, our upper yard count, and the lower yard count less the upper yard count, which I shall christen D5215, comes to 0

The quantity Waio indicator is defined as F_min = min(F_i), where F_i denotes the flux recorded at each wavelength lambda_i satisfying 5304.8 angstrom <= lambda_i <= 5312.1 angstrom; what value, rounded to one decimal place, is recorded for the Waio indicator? 22.2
